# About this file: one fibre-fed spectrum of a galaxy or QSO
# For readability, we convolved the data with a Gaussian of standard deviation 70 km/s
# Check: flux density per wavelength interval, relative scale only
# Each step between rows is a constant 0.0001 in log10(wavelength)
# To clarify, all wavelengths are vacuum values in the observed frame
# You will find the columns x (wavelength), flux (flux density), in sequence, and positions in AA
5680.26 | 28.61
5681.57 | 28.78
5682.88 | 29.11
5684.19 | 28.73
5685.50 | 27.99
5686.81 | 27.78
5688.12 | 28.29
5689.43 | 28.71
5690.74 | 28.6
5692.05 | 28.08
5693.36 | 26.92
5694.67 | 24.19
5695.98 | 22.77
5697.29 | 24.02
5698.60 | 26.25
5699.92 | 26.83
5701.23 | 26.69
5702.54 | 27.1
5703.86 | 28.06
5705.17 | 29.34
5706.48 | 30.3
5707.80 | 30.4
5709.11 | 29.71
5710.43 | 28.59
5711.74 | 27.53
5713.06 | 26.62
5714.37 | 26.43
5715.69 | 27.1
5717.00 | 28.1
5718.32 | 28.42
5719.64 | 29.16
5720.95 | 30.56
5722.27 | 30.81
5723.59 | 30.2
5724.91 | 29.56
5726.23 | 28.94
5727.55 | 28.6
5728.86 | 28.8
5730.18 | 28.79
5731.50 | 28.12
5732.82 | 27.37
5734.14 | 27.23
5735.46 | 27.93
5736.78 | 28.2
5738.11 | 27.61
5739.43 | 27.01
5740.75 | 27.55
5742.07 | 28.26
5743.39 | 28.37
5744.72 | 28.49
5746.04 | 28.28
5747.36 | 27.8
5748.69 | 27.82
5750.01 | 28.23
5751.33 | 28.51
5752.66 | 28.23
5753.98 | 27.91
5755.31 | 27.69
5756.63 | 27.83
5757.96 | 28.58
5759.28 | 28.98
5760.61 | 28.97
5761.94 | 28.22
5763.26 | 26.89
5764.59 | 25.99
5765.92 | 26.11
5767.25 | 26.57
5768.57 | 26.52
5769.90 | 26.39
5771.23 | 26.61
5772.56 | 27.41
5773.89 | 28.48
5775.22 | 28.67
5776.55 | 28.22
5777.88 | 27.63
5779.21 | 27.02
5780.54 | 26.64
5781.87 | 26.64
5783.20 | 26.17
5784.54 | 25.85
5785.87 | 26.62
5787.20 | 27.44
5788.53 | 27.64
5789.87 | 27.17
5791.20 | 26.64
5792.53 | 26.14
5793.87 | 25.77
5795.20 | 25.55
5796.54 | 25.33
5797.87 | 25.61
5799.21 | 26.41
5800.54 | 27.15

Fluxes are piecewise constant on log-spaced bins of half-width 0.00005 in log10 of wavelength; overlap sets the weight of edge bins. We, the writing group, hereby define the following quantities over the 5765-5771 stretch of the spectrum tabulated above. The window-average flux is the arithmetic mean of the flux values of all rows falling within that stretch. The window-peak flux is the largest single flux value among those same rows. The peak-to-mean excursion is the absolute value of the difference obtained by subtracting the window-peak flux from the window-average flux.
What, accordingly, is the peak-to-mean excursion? 0.17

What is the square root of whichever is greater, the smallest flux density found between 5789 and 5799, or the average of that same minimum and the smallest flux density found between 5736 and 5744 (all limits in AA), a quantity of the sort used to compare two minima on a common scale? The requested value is 5.12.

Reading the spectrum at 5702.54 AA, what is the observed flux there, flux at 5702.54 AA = 27.1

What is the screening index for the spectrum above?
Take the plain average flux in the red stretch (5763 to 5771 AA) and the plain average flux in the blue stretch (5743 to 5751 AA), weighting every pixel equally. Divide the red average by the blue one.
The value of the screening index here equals 0.94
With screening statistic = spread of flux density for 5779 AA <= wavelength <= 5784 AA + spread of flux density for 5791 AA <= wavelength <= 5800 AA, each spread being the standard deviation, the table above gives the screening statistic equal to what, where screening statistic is 0.8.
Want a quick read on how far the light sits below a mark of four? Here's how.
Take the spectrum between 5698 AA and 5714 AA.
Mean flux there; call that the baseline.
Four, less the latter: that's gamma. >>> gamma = -24.1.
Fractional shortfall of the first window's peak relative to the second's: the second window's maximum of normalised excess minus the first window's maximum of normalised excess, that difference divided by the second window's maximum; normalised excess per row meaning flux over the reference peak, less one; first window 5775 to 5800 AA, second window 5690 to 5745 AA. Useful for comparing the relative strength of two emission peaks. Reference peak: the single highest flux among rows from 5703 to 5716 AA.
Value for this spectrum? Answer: 5.2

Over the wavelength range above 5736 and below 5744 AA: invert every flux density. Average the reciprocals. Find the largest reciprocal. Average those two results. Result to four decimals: 0.0365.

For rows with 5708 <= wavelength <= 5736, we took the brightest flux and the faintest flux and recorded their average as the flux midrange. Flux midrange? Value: 28.6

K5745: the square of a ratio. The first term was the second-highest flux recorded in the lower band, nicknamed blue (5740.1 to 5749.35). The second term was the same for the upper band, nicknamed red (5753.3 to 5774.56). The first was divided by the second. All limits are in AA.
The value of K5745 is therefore 0.96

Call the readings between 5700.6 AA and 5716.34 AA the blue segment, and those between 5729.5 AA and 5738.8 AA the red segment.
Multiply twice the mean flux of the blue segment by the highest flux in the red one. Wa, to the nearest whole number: 1621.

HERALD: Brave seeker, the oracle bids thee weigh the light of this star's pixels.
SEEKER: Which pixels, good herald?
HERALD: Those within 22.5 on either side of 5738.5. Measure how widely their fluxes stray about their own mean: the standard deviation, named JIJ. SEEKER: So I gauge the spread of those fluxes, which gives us 0.9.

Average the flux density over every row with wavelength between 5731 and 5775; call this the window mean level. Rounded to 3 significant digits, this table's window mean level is 27.7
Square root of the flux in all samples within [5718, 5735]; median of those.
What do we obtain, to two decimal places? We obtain 5.37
